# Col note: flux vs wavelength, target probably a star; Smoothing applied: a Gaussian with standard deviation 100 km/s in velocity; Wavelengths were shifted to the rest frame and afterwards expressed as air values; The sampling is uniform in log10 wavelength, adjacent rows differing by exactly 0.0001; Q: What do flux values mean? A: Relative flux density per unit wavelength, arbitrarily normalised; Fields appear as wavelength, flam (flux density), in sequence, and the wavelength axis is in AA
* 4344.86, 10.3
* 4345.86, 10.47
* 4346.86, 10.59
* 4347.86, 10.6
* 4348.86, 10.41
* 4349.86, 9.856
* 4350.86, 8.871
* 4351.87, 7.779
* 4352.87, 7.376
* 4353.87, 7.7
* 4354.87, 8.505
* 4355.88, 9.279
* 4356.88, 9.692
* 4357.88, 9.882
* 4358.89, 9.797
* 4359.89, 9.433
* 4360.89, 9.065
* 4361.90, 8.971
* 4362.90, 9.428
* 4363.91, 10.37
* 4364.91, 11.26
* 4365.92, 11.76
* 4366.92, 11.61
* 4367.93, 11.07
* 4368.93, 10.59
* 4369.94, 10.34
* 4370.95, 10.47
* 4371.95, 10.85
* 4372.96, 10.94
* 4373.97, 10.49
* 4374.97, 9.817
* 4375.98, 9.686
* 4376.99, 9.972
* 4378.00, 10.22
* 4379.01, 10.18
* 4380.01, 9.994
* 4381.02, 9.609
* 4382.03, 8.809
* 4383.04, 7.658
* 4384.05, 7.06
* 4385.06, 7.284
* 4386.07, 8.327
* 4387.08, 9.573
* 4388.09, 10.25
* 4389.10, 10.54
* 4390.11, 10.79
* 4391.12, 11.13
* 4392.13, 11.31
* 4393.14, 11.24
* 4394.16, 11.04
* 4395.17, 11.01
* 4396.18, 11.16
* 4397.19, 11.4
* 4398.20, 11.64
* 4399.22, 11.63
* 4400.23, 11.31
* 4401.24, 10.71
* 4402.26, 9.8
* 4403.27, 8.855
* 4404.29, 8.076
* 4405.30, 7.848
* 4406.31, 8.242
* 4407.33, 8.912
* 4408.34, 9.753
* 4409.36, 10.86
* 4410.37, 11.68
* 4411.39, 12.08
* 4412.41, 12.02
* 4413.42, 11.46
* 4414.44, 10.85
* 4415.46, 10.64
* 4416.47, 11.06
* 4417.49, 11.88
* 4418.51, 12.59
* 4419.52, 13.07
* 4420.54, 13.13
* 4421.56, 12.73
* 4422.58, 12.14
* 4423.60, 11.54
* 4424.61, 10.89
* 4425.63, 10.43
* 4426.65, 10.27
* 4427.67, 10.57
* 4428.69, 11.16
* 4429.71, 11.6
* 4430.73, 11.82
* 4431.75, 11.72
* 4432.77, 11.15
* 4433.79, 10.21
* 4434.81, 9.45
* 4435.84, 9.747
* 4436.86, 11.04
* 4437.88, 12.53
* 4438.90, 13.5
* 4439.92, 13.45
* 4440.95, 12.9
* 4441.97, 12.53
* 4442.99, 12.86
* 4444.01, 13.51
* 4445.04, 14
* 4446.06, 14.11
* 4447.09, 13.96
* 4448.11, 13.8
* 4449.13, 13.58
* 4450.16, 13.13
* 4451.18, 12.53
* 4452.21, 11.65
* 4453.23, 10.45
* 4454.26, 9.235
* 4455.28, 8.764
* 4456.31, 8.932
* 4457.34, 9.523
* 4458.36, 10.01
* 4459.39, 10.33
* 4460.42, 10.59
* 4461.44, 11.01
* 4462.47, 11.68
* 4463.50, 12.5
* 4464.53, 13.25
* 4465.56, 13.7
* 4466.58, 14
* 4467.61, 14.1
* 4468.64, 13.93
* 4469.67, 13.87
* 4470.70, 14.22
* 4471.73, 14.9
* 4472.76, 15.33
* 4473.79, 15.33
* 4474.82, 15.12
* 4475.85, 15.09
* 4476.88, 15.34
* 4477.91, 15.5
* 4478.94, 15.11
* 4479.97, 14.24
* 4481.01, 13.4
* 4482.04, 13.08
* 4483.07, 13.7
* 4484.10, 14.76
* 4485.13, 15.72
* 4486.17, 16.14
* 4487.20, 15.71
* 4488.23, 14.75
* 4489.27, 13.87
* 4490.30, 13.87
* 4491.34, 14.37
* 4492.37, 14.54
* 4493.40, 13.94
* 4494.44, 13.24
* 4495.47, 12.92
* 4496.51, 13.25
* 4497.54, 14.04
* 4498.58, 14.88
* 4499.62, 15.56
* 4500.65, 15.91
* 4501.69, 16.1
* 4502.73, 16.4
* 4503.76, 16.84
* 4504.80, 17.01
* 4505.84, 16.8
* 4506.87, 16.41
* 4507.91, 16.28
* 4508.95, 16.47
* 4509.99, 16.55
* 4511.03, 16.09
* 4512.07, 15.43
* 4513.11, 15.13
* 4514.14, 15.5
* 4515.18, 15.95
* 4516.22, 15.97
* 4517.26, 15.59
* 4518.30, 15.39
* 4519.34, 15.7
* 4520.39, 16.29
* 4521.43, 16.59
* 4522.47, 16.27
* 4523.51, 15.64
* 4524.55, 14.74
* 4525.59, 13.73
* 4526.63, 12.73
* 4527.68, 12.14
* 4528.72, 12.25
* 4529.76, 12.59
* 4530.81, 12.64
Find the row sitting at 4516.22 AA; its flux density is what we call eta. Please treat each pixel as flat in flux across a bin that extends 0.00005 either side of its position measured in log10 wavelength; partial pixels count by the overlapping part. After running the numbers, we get 15.97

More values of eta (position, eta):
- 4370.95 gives 10.47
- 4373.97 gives 10.49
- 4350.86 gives 8.871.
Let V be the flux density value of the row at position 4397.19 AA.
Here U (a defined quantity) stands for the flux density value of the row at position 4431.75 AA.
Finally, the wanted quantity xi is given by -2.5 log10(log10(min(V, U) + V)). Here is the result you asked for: -0.33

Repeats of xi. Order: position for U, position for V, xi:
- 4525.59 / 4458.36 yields -0.29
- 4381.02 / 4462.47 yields -0.31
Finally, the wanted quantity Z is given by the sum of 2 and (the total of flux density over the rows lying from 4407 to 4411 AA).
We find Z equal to 43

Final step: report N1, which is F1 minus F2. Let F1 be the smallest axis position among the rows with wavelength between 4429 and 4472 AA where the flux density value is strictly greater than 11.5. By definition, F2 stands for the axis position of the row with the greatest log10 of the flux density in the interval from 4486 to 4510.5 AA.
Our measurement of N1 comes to -75.1 AA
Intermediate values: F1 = 4429.71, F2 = 4504.80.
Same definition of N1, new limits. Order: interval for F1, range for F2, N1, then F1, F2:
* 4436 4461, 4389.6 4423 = 17.3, 4437.88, 4420.54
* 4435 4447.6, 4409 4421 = 17.3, 4437.88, 4420.54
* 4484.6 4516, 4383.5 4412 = 73.7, 4485.13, 4411.39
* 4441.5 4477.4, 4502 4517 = -62.8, 4441.97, 4504.80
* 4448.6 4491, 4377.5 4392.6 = 57.0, 4449.13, 4392.13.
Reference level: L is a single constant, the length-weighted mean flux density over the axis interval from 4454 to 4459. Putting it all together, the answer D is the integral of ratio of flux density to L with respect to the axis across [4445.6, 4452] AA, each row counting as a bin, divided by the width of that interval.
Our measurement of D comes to 1.4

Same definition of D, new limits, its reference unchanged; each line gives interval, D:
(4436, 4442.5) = 1.3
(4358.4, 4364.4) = 1.0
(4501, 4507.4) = 1.8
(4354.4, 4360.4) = 1.0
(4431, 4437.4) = 1.1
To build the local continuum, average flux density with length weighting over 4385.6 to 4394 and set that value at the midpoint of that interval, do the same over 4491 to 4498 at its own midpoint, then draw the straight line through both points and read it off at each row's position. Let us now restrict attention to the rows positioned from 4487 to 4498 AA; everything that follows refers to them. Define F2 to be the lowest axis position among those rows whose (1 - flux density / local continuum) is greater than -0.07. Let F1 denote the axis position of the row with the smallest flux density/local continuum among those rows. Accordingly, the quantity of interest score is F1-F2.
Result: 6.2 AA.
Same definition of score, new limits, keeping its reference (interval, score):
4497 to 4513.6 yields 0.0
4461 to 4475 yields 0.0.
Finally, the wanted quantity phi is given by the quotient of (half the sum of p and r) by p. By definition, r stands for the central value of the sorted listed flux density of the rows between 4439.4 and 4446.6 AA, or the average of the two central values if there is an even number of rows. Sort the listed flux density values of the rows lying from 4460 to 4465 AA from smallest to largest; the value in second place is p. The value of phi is 1.11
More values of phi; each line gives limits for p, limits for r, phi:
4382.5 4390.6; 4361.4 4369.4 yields 1.24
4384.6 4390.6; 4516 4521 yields 1.44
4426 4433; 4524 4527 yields 1.15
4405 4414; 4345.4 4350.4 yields 1.14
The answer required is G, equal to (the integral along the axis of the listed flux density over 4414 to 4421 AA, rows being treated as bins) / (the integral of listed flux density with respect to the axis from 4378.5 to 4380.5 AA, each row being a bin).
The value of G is 4.1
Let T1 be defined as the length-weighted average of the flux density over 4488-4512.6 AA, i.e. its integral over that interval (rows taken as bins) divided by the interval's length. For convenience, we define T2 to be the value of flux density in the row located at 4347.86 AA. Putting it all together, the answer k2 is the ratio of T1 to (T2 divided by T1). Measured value 22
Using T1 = 15.2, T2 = 10.6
